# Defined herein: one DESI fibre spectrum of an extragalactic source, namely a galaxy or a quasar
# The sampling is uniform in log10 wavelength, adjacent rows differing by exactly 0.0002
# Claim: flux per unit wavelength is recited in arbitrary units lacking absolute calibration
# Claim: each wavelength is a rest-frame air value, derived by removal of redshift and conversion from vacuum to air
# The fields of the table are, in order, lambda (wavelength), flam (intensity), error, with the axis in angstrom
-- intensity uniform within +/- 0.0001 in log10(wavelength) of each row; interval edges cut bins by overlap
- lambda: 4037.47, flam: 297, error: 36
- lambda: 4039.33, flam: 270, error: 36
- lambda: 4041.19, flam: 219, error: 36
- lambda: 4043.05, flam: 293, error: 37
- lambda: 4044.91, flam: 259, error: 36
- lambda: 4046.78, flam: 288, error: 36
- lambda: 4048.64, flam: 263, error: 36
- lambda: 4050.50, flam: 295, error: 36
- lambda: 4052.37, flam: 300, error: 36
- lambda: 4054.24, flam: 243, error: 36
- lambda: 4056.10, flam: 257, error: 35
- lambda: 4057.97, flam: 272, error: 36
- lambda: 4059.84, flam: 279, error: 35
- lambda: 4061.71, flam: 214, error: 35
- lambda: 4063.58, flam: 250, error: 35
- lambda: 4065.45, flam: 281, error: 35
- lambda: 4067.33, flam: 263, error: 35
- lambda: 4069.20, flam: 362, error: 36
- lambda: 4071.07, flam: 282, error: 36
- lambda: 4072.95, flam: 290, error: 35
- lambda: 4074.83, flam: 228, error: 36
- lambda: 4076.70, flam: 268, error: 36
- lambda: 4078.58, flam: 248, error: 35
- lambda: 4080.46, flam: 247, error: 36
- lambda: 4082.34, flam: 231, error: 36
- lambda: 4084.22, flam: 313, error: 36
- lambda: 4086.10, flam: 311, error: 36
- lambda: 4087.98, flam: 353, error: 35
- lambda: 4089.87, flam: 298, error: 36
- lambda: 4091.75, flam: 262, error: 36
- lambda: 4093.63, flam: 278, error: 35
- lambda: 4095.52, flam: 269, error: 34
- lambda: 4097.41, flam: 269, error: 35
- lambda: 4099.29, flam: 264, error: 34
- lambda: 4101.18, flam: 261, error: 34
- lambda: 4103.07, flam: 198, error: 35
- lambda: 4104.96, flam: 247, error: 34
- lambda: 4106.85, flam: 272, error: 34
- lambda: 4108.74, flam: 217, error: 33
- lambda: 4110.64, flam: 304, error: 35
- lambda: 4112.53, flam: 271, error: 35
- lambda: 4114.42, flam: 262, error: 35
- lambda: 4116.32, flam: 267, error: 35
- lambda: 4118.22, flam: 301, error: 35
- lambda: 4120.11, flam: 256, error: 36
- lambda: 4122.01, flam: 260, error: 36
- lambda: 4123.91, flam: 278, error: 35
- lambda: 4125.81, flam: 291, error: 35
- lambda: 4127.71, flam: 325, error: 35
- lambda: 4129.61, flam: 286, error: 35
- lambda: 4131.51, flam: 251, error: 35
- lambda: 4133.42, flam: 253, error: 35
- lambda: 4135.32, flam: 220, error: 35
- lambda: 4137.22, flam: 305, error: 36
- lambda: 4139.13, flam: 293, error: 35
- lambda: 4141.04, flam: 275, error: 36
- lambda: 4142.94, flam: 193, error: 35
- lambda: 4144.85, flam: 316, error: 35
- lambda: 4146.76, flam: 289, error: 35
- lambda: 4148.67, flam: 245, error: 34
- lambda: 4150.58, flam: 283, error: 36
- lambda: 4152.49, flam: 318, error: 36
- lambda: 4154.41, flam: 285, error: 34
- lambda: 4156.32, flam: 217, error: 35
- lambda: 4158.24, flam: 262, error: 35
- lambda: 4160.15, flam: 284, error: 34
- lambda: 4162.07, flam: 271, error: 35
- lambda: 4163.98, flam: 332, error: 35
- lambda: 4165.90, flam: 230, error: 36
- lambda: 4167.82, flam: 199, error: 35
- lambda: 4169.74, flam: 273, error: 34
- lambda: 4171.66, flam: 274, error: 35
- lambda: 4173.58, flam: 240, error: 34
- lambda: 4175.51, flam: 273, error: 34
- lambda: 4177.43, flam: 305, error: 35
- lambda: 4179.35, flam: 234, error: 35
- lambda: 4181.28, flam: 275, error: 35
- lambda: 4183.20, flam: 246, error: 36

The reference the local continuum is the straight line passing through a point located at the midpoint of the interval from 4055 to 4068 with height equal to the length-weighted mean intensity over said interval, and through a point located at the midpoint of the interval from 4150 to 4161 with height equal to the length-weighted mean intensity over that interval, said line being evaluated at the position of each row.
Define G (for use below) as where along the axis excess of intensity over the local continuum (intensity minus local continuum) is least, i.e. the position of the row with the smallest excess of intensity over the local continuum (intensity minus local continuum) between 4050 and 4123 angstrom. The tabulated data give 4103.07 angstrom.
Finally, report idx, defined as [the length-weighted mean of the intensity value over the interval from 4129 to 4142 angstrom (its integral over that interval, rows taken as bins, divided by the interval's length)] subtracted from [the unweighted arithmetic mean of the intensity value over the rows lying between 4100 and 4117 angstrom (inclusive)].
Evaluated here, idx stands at -13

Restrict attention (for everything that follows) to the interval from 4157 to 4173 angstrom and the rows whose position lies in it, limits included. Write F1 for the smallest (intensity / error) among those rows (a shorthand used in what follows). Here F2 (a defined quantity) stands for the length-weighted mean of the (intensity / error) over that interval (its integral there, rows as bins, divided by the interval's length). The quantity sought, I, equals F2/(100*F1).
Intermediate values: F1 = 5.7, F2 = 7.59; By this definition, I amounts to 0.0133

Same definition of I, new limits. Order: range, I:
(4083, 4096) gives 0.0115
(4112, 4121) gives 0.0109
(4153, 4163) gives 0.0124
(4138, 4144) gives 0.0131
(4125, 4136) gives 0.0124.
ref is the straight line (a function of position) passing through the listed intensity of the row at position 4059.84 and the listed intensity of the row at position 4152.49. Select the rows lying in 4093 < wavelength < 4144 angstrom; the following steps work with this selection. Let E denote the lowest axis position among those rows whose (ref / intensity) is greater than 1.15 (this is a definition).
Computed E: 4103.07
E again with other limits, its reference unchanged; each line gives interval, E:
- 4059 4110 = 4061.71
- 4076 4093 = 4078.58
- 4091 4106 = 4103.07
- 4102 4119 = 4103.07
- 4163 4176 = 4165.90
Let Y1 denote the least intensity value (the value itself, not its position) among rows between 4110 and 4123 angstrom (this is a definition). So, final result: 256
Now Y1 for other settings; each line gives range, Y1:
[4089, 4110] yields 198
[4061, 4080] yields 214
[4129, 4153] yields 193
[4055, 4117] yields 198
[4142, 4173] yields 193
